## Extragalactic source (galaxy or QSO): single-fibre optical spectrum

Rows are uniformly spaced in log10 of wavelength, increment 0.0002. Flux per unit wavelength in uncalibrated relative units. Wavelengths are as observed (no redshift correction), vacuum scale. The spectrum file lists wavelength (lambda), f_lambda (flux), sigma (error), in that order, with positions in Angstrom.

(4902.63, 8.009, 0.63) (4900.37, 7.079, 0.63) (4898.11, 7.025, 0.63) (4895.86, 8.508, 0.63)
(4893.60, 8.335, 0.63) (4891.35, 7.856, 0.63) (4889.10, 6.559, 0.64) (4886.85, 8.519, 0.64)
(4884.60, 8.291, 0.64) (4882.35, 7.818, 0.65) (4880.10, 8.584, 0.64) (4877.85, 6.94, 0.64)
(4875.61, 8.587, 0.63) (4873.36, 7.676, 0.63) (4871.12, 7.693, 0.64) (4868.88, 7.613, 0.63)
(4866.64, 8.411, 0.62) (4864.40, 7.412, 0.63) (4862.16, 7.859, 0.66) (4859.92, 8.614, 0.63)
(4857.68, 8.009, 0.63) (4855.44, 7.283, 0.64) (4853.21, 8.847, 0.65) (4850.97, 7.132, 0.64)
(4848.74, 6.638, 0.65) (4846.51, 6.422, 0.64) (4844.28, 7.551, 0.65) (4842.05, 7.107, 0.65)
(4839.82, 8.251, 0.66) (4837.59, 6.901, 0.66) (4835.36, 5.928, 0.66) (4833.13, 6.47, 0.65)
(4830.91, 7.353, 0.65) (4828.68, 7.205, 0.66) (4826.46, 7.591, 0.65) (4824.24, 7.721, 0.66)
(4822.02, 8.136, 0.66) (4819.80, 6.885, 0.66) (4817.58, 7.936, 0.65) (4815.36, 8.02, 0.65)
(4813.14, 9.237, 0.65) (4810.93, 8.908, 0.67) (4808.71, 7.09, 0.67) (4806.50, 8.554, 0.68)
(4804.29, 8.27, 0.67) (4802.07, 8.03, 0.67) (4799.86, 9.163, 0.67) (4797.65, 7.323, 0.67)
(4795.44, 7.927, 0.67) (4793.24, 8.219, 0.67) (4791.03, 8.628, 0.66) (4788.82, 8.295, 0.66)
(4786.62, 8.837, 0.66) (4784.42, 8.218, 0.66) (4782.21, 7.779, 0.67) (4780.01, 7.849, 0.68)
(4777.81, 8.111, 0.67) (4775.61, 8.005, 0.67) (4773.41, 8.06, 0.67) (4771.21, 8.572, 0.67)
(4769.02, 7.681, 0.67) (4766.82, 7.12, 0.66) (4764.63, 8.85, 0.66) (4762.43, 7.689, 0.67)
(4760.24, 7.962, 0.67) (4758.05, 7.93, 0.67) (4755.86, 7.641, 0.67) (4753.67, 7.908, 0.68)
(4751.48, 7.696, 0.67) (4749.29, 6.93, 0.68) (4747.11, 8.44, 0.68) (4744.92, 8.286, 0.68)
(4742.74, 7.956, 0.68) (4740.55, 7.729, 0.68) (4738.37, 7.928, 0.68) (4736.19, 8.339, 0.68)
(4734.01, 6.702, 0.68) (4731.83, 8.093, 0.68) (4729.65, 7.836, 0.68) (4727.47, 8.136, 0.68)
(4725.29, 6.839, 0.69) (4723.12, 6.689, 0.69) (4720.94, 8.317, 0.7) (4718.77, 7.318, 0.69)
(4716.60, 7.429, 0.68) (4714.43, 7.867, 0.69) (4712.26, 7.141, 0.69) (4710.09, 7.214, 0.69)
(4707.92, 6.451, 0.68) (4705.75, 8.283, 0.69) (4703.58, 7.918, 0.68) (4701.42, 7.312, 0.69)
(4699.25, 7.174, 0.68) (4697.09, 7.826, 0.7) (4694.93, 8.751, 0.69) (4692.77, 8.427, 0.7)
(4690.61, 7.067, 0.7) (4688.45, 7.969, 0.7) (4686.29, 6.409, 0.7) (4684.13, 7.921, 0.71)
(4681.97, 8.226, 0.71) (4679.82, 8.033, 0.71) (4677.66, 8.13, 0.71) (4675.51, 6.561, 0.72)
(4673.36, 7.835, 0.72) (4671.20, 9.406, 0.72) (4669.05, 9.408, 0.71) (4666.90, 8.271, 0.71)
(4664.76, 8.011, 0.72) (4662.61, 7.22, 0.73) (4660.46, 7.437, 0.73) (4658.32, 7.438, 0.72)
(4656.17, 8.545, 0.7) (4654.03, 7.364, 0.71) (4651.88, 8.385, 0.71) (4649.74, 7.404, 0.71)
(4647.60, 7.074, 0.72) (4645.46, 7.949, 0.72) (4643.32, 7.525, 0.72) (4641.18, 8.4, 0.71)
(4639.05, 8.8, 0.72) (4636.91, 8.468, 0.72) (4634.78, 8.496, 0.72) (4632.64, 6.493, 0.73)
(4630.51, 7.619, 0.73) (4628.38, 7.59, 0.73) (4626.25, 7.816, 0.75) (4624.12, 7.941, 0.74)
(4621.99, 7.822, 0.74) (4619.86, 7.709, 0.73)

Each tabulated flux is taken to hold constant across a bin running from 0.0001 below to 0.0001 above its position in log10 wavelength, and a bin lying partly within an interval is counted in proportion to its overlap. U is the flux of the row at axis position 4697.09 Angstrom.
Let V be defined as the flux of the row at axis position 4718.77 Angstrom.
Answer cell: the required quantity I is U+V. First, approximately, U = 7.826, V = 7.318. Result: 15.1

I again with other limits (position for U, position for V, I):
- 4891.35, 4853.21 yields 16.7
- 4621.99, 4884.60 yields 16.1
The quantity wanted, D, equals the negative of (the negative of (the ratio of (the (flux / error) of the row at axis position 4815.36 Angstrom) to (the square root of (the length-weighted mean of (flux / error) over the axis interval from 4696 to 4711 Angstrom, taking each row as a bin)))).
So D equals 3.7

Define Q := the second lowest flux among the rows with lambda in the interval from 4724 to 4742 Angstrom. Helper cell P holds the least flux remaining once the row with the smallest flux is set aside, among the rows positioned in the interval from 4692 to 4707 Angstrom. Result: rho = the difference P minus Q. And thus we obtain 0.5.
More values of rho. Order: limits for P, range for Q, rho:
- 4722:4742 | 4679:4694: -0.4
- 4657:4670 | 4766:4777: -0.2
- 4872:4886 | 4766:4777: 0.0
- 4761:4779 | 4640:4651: 0.3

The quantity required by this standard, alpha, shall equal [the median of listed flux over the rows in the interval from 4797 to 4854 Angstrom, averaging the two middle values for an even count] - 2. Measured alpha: 5.6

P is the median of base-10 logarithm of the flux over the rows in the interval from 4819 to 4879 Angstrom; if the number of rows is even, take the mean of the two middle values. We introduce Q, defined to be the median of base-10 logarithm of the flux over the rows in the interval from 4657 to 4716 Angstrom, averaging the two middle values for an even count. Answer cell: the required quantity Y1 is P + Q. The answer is 1.77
